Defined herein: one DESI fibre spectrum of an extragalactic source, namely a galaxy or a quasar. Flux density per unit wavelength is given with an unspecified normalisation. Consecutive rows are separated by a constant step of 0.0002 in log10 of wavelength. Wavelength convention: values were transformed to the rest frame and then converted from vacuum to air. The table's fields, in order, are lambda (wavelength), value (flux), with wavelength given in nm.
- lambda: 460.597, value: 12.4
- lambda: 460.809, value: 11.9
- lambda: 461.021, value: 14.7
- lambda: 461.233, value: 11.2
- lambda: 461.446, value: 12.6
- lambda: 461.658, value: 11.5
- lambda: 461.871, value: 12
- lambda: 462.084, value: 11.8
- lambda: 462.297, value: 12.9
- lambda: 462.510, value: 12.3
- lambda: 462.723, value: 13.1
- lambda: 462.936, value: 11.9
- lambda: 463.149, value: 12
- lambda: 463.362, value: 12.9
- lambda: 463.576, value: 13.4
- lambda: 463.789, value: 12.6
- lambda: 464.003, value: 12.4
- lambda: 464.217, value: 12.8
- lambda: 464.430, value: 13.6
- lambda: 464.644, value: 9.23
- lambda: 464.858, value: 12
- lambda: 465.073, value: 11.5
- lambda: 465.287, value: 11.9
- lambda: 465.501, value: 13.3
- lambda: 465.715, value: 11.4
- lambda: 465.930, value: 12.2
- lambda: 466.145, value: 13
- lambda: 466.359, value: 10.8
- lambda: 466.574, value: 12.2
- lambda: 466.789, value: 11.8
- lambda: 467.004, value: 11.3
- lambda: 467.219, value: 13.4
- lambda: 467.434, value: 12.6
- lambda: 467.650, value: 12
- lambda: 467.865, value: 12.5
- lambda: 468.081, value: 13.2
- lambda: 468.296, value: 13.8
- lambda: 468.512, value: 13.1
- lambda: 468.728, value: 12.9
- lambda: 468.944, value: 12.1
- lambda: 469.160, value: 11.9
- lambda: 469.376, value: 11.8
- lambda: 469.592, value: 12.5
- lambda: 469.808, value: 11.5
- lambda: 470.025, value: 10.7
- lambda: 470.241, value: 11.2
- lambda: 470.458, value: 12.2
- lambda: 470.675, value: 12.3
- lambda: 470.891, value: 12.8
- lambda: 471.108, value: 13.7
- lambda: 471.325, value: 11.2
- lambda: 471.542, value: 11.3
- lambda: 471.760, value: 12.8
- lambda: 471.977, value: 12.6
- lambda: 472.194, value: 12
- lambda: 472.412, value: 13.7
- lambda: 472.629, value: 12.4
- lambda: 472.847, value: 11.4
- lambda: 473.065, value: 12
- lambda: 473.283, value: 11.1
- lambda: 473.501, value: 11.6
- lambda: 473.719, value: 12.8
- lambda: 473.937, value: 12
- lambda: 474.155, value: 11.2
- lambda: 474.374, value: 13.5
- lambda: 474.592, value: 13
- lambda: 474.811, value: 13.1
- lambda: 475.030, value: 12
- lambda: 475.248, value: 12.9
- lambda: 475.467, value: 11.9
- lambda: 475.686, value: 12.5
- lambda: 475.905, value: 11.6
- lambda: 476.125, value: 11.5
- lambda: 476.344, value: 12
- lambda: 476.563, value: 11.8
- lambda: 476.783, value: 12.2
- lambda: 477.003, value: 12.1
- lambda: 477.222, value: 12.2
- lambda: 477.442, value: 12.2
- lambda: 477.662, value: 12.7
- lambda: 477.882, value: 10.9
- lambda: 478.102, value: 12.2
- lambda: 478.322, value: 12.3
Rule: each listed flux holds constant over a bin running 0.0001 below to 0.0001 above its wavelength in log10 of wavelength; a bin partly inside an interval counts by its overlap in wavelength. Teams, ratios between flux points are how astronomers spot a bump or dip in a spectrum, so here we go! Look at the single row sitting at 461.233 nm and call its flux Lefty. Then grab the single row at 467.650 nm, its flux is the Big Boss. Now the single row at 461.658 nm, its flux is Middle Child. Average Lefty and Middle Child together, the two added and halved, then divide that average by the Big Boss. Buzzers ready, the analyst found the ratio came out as 0.95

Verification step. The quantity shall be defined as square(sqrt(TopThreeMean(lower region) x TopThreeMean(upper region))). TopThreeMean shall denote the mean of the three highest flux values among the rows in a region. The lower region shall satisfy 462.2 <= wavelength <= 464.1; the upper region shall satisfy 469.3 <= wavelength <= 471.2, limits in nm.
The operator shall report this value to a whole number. 171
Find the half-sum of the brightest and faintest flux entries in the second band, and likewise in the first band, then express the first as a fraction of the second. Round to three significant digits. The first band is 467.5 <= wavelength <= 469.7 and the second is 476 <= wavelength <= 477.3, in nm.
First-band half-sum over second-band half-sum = 1.08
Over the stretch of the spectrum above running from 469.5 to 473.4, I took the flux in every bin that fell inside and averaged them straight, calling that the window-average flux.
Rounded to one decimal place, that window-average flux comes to 12.1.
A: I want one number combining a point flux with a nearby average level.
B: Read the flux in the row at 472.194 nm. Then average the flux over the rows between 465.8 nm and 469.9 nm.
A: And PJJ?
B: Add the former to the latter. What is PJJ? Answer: 24.3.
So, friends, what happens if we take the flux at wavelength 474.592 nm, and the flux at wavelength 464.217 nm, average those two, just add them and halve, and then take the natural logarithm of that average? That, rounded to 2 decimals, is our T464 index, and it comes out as 2.56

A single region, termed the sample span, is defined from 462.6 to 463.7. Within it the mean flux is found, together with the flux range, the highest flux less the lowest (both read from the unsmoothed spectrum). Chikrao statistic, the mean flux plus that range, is 14.2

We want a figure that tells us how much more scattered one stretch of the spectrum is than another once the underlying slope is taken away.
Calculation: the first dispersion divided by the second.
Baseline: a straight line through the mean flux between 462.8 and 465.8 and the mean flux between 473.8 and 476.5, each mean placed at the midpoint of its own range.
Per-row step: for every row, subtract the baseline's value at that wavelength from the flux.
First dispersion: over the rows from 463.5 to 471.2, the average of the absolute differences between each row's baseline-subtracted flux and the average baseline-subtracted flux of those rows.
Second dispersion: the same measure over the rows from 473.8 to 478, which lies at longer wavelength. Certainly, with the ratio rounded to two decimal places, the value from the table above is 1.46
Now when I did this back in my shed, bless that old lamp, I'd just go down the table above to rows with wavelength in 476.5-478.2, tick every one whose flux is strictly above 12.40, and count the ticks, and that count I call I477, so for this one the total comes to 1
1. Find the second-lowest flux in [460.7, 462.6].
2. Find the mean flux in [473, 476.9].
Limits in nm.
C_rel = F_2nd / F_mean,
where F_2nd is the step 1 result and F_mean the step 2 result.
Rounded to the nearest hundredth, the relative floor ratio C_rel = 0.95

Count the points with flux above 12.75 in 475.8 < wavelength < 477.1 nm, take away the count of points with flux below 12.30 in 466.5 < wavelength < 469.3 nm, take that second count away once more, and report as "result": -12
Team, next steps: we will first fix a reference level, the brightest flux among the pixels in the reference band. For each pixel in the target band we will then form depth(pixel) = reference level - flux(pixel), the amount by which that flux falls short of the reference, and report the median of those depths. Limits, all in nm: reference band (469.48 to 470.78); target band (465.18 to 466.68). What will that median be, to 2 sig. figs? 0.30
